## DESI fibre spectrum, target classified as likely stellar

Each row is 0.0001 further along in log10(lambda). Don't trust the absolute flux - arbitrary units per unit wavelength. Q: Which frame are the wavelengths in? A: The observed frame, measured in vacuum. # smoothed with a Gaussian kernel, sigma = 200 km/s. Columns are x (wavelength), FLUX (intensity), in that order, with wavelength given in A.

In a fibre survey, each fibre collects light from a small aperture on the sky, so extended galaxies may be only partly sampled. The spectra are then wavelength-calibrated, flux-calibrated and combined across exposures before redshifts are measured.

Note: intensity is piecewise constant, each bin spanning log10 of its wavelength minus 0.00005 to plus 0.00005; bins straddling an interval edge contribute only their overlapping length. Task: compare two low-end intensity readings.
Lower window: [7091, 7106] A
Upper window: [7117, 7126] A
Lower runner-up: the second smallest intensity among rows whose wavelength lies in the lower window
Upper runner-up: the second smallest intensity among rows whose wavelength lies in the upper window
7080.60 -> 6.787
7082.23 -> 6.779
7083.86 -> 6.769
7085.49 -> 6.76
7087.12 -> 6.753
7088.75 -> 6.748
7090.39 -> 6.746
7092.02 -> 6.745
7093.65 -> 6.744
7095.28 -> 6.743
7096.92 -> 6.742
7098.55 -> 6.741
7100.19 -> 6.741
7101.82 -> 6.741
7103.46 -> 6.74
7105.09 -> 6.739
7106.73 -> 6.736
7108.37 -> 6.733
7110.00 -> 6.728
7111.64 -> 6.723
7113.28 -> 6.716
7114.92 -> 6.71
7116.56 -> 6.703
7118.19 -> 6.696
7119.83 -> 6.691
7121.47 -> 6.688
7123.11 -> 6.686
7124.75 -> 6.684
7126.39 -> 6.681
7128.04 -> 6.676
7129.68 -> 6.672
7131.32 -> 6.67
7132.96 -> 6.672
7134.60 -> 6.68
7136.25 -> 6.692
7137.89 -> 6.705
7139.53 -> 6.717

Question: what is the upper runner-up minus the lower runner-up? -0.054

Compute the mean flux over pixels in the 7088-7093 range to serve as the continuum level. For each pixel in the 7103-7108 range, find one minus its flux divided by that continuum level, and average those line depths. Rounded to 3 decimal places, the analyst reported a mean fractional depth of 0.001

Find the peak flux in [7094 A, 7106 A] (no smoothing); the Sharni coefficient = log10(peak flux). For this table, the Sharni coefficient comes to 0.829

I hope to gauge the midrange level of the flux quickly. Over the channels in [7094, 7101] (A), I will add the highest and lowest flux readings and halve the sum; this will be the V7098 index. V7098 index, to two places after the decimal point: 6.74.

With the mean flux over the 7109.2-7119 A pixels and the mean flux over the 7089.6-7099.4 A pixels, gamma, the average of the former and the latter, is 6.73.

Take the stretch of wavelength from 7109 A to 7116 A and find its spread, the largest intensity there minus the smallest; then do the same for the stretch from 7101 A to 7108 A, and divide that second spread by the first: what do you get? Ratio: 0.3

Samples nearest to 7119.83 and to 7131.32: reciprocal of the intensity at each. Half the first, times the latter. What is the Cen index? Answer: 0.0112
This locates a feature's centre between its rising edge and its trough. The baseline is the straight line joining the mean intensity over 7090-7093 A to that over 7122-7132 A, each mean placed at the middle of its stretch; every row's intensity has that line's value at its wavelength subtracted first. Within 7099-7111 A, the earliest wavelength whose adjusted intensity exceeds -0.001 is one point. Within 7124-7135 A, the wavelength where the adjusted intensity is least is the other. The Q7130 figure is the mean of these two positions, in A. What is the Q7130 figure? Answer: 7114.9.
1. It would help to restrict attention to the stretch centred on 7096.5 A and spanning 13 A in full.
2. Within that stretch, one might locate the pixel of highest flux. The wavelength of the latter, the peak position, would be 7090.39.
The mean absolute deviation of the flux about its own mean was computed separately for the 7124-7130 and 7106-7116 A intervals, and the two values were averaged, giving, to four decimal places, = 0.0061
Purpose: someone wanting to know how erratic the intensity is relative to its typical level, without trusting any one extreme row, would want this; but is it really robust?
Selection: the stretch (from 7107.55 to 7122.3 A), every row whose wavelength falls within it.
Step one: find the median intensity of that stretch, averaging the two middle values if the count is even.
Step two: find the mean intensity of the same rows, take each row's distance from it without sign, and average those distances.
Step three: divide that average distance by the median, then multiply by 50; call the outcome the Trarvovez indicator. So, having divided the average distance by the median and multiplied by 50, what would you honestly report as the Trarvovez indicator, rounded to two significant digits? 0.10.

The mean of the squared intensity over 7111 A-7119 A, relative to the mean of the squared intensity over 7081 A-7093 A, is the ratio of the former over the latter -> 0.986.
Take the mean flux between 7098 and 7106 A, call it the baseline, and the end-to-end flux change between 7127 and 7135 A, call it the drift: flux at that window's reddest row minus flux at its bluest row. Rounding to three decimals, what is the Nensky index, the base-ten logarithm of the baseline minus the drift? 0.828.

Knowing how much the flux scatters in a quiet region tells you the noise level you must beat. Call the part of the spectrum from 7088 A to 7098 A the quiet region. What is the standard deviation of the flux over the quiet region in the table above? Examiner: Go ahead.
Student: 0.002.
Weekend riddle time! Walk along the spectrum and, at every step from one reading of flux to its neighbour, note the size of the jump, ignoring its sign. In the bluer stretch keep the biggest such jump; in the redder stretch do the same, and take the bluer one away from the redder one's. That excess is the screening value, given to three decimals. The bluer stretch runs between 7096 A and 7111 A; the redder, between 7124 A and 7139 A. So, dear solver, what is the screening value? 0.008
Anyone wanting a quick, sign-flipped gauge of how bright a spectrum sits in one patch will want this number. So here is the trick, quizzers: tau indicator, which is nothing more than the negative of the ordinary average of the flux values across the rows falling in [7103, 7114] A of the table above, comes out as -6.73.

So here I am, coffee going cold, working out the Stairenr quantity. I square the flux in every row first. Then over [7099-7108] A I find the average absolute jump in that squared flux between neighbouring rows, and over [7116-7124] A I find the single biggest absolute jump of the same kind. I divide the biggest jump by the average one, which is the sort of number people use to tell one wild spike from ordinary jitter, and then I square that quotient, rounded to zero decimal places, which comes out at 31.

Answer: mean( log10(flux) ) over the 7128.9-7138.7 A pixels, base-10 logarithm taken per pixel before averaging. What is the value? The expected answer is 0.825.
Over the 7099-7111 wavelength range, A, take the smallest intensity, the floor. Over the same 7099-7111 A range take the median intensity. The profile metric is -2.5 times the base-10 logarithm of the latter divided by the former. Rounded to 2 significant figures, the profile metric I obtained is -0.0018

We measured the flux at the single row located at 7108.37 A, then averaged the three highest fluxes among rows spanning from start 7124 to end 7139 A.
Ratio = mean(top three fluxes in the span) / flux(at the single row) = 0.994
